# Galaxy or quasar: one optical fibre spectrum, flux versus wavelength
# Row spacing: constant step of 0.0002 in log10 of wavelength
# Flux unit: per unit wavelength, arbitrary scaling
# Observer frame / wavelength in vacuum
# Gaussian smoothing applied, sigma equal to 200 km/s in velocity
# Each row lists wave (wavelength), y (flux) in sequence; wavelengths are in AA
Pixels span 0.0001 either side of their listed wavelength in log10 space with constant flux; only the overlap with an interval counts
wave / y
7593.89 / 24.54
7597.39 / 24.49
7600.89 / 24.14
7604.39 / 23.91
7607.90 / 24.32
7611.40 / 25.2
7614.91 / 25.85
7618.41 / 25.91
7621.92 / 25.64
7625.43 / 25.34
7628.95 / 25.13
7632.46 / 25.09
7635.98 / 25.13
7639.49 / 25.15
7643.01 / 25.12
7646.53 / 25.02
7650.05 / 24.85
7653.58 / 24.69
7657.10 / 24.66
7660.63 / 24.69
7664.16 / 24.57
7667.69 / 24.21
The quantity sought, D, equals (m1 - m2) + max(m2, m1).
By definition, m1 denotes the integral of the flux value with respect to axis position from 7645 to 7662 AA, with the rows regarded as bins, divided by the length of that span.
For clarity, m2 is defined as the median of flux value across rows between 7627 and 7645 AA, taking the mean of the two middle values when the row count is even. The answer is 24.8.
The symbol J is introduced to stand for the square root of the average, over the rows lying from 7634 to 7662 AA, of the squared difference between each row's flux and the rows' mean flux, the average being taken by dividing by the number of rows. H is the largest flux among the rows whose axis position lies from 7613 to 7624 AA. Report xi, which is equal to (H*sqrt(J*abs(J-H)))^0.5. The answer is 7.7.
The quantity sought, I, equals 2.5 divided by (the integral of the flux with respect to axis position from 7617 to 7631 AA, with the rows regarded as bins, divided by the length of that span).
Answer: 0.098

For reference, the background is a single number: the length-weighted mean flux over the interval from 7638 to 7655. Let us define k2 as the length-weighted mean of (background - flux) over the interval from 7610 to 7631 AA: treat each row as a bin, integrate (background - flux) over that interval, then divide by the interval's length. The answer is -0.5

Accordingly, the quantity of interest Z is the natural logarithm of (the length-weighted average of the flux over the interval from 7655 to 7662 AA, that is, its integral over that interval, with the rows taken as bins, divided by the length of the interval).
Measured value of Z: 3.21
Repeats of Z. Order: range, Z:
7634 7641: 3.22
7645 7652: 3.22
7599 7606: 3.18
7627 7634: 3.22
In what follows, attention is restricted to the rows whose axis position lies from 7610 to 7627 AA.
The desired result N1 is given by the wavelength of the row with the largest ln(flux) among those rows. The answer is 7618.41 AA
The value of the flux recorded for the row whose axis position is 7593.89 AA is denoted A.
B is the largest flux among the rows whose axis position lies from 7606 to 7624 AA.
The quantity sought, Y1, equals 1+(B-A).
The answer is 2.4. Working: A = 24.54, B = 25.91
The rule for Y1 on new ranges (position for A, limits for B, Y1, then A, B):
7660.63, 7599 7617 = 2.2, 24.69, 25.85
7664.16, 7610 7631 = 2.3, 24.57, 25.91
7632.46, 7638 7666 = 1.1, 25.09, 25.15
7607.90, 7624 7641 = 2.0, 24.32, 25.34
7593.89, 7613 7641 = 2.4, 24.54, 25.91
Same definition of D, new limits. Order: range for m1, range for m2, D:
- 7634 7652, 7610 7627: 25.0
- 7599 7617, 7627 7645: 24.7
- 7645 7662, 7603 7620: 24.8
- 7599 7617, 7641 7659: 24.7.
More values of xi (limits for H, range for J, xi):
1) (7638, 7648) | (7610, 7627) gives 8.1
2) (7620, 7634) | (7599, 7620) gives 10.7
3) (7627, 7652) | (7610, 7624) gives 8.1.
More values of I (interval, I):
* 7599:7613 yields 0.103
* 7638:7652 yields 0.100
